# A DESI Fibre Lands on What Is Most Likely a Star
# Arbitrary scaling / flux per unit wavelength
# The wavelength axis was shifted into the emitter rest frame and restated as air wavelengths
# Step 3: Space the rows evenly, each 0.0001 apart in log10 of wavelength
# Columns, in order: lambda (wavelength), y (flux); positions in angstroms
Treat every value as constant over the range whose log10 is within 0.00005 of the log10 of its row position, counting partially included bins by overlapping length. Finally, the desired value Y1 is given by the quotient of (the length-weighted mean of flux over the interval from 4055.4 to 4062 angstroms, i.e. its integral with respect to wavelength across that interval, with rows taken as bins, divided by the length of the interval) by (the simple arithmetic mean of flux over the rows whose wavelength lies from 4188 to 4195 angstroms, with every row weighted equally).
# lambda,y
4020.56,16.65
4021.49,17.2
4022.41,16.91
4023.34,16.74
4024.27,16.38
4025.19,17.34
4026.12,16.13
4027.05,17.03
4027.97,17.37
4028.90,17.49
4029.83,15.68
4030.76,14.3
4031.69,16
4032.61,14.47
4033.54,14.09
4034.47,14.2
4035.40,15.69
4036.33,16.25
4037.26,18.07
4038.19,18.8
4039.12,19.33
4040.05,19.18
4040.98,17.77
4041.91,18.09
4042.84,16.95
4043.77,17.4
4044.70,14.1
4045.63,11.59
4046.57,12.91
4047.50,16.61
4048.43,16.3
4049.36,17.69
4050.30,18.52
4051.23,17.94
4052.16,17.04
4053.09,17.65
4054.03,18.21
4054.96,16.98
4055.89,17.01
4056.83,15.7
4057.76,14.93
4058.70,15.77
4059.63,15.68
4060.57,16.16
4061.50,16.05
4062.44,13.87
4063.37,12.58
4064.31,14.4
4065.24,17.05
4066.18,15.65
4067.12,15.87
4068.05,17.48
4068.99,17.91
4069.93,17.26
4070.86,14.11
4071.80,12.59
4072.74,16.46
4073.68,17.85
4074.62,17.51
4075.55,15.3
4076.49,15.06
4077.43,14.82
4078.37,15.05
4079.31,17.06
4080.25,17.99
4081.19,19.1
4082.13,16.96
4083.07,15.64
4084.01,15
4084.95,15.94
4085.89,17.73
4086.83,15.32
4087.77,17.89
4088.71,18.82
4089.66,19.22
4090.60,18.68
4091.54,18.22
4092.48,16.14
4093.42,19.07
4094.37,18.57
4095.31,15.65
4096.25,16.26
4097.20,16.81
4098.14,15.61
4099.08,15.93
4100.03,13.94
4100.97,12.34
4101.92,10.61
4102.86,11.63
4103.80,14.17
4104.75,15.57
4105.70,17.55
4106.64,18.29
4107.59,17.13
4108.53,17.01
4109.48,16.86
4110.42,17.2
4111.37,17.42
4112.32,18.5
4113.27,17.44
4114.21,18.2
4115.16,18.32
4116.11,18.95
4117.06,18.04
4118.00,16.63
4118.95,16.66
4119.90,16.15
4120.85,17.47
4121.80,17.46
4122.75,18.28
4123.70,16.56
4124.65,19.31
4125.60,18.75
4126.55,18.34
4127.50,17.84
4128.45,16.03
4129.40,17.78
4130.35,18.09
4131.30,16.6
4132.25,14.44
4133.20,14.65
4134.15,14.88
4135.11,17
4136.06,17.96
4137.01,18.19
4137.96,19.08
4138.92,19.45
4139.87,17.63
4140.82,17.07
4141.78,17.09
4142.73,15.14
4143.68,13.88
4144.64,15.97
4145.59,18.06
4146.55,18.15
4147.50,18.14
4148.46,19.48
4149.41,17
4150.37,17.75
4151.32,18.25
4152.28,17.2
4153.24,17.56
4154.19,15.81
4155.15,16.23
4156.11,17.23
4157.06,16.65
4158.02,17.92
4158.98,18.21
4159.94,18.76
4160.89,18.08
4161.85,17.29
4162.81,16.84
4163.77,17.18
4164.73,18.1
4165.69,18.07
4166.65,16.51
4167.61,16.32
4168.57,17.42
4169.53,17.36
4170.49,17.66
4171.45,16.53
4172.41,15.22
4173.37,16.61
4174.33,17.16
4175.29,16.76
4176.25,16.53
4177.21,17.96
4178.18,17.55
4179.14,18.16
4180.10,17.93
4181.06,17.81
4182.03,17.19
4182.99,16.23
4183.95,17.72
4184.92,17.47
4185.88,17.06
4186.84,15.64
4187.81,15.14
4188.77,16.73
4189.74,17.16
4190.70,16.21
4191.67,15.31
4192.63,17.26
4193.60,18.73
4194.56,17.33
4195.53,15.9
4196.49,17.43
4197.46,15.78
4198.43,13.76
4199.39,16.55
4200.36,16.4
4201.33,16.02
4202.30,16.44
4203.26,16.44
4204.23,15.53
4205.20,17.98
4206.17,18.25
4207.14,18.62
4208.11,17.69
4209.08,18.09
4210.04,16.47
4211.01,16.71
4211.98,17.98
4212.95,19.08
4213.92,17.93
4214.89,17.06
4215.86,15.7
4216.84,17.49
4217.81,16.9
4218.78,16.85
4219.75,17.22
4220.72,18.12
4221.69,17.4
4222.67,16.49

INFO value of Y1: 0.94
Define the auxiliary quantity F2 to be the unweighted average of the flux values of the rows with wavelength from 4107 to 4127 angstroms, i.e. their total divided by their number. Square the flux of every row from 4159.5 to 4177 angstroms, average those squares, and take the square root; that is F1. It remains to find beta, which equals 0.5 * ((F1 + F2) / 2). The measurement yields 8.7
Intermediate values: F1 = 17.2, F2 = 17.7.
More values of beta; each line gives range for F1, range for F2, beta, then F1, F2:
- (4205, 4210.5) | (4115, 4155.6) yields 8.8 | 17.9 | 17.3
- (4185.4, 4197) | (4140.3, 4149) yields 8.4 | 16.7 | 17.0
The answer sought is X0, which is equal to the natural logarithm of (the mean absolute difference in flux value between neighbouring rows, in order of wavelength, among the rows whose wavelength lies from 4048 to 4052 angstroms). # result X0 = -0.07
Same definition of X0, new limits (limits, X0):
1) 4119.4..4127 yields 0.08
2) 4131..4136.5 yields 0.13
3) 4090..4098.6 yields 0.34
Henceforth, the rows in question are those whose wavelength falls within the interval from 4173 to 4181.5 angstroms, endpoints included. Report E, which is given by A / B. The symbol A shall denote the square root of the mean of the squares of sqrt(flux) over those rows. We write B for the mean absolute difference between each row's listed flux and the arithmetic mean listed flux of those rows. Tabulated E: 7.6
